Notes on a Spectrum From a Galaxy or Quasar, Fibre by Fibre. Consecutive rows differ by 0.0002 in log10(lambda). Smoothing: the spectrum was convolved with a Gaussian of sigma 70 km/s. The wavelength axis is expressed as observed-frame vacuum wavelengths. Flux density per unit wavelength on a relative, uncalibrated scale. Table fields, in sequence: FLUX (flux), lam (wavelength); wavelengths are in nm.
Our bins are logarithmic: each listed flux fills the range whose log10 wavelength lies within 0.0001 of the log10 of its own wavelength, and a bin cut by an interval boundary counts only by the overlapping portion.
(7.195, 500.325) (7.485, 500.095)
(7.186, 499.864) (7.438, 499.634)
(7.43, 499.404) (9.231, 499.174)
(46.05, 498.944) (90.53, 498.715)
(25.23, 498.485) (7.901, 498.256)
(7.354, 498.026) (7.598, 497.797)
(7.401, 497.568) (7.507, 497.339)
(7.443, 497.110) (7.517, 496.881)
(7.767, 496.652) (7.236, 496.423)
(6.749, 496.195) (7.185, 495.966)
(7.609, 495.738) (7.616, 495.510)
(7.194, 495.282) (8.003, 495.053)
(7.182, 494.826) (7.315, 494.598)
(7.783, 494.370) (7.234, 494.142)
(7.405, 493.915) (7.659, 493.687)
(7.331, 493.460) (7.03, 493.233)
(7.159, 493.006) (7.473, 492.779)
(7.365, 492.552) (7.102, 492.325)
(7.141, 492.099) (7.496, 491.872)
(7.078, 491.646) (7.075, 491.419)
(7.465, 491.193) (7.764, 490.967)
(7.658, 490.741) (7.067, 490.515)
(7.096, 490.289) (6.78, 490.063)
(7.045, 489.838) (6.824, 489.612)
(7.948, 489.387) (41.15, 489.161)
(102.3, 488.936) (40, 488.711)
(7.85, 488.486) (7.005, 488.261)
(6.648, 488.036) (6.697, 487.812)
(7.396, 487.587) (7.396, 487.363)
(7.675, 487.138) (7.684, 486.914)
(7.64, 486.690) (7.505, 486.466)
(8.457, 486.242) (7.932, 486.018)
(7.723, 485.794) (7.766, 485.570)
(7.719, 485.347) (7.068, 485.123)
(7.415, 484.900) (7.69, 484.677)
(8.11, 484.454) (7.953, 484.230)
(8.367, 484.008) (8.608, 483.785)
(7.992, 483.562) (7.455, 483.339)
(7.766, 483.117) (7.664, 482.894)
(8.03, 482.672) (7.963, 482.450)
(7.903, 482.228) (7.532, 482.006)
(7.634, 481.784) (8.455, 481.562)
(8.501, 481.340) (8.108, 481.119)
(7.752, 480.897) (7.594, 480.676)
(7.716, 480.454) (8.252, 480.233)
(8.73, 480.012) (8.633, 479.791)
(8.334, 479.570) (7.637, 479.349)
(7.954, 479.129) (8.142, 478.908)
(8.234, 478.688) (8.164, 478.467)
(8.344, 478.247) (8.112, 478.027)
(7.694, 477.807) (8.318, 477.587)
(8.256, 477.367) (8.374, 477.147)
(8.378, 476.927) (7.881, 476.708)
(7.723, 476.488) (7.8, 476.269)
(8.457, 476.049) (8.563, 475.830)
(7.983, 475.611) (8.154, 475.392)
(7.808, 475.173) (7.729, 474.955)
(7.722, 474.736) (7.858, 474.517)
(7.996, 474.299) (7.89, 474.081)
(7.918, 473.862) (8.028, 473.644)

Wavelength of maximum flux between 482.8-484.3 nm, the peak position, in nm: 483.785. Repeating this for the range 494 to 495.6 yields 495.053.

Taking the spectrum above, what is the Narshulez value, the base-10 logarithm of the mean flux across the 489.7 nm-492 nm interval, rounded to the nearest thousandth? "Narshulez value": 0.860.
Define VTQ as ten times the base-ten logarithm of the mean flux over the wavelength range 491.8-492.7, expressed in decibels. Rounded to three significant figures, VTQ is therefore 8.62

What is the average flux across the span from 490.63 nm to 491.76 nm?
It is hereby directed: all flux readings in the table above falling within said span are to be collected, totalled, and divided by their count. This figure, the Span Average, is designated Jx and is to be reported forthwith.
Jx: 7.4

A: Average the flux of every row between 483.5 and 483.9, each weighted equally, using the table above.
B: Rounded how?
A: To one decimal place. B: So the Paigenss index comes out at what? 8.3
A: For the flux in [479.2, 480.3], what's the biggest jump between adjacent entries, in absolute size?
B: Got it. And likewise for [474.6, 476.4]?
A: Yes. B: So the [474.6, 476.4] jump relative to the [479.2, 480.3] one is 0.94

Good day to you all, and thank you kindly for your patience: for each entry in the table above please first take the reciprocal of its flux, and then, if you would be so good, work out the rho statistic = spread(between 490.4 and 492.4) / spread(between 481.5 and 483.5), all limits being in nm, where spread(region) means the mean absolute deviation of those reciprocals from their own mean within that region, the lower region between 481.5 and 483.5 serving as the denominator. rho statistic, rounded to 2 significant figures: 1.2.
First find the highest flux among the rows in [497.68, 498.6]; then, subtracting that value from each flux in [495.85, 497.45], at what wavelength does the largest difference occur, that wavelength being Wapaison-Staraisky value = 496.652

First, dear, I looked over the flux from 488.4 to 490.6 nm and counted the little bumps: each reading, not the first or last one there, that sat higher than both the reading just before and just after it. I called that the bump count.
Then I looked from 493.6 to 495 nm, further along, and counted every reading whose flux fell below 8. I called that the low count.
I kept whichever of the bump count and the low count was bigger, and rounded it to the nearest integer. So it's 6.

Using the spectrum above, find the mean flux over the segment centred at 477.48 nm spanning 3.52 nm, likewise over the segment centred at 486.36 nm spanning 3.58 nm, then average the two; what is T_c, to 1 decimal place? 7.8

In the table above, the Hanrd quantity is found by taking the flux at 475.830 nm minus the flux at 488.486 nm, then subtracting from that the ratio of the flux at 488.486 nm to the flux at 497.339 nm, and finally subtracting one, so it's -1.33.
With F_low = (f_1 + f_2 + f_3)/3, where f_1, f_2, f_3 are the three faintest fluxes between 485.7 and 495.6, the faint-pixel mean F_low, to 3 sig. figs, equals 6.71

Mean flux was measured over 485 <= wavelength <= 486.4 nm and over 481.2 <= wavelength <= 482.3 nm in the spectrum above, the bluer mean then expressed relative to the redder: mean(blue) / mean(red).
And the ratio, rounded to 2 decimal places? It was 1.03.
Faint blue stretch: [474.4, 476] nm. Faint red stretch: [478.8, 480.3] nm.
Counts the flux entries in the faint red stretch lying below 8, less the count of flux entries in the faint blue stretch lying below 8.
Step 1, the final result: -3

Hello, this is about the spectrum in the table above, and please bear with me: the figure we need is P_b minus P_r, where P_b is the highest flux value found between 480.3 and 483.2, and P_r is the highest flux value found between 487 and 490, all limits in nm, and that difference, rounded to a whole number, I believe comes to -94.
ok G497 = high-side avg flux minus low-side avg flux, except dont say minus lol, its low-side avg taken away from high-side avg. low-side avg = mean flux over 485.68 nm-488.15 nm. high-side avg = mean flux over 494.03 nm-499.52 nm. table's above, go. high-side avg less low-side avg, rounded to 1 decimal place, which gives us 5.8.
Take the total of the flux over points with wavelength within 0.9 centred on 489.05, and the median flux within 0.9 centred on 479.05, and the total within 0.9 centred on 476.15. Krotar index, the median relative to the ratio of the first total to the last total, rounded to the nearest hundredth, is 1.37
